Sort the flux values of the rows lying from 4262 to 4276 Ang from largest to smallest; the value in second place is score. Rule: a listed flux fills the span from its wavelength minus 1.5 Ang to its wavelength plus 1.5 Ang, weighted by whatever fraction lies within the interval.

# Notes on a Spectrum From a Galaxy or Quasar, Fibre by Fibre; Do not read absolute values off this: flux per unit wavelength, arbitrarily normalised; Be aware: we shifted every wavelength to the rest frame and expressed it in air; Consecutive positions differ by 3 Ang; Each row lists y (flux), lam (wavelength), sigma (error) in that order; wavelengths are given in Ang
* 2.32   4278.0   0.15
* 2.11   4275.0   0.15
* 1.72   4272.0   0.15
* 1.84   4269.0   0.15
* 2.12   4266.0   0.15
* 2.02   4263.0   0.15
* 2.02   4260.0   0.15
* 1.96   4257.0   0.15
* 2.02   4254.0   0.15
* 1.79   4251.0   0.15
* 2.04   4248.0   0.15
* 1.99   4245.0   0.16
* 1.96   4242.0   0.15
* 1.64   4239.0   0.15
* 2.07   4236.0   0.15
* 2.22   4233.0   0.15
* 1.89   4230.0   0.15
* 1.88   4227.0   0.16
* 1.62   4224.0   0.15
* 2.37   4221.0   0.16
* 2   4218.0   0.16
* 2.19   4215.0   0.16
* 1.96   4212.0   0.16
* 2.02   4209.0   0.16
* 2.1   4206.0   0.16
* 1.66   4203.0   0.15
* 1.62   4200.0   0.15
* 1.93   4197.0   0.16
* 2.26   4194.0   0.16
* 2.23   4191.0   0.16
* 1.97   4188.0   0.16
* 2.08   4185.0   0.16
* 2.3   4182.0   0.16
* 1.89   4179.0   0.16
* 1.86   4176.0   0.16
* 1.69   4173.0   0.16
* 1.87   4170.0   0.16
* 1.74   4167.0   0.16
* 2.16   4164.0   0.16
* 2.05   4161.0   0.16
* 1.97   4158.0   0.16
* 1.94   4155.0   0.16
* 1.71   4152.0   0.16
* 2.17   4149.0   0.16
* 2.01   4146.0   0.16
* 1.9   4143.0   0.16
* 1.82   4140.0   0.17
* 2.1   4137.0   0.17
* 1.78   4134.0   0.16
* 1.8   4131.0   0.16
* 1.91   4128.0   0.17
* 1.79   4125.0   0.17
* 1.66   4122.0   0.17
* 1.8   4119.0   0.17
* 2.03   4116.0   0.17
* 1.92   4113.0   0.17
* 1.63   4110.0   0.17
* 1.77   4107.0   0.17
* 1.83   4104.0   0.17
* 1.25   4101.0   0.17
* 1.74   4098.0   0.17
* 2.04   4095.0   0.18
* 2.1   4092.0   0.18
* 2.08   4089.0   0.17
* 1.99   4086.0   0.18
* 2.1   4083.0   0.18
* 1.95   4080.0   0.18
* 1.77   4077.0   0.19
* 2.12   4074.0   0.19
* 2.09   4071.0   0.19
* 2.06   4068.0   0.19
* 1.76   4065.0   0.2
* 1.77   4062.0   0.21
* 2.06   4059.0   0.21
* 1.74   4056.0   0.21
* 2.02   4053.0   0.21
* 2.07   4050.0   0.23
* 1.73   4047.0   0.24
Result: 2.11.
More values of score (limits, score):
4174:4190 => 2.08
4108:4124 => 1.92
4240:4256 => 2.02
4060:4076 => 2.09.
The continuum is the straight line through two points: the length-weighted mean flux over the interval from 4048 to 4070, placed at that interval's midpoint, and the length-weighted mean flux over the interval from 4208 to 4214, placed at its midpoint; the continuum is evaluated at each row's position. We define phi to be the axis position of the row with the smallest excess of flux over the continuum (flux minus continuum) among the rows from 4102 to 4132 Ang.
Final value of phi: 4110.0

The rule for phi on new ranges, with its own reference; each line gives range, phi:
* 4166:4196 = 4173.0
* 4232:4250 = 4239.0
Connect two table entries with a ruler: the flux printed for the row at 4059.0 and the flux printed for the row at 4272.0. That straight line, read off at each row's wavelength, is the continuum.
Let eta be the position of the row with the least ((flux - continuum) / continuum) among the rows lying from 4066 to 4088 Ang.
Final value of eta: 4077.0 Ang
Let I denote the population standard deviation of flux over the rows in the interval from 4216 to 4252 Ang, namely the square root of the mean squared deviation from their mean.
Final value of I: 0.207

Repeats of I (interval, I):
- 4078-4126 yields 0.217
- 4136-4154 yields 0.159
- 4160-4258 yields 0.197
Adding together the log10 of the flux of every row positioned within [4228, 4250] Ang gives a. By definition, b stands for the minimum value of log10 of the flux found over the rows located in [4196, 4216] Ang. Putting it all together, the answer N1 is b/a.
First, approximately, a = 2.1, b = 0.2095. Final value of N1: 0.102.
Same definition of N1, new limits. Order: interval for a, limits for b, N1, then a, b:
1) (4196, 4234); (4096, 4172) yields 0.026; 3.8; 0.0969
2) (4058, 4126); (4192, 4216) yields 0.033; 6.3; 0.2095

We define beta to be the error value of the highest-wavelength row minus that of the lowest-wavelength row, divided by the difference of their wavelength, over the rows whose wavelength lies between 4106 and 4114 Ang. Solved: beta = 0.0000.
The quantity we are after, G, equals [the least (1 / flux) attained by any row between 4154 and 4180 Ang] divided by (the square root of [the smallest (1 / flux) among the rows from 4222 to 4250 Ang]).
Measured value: 0.690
